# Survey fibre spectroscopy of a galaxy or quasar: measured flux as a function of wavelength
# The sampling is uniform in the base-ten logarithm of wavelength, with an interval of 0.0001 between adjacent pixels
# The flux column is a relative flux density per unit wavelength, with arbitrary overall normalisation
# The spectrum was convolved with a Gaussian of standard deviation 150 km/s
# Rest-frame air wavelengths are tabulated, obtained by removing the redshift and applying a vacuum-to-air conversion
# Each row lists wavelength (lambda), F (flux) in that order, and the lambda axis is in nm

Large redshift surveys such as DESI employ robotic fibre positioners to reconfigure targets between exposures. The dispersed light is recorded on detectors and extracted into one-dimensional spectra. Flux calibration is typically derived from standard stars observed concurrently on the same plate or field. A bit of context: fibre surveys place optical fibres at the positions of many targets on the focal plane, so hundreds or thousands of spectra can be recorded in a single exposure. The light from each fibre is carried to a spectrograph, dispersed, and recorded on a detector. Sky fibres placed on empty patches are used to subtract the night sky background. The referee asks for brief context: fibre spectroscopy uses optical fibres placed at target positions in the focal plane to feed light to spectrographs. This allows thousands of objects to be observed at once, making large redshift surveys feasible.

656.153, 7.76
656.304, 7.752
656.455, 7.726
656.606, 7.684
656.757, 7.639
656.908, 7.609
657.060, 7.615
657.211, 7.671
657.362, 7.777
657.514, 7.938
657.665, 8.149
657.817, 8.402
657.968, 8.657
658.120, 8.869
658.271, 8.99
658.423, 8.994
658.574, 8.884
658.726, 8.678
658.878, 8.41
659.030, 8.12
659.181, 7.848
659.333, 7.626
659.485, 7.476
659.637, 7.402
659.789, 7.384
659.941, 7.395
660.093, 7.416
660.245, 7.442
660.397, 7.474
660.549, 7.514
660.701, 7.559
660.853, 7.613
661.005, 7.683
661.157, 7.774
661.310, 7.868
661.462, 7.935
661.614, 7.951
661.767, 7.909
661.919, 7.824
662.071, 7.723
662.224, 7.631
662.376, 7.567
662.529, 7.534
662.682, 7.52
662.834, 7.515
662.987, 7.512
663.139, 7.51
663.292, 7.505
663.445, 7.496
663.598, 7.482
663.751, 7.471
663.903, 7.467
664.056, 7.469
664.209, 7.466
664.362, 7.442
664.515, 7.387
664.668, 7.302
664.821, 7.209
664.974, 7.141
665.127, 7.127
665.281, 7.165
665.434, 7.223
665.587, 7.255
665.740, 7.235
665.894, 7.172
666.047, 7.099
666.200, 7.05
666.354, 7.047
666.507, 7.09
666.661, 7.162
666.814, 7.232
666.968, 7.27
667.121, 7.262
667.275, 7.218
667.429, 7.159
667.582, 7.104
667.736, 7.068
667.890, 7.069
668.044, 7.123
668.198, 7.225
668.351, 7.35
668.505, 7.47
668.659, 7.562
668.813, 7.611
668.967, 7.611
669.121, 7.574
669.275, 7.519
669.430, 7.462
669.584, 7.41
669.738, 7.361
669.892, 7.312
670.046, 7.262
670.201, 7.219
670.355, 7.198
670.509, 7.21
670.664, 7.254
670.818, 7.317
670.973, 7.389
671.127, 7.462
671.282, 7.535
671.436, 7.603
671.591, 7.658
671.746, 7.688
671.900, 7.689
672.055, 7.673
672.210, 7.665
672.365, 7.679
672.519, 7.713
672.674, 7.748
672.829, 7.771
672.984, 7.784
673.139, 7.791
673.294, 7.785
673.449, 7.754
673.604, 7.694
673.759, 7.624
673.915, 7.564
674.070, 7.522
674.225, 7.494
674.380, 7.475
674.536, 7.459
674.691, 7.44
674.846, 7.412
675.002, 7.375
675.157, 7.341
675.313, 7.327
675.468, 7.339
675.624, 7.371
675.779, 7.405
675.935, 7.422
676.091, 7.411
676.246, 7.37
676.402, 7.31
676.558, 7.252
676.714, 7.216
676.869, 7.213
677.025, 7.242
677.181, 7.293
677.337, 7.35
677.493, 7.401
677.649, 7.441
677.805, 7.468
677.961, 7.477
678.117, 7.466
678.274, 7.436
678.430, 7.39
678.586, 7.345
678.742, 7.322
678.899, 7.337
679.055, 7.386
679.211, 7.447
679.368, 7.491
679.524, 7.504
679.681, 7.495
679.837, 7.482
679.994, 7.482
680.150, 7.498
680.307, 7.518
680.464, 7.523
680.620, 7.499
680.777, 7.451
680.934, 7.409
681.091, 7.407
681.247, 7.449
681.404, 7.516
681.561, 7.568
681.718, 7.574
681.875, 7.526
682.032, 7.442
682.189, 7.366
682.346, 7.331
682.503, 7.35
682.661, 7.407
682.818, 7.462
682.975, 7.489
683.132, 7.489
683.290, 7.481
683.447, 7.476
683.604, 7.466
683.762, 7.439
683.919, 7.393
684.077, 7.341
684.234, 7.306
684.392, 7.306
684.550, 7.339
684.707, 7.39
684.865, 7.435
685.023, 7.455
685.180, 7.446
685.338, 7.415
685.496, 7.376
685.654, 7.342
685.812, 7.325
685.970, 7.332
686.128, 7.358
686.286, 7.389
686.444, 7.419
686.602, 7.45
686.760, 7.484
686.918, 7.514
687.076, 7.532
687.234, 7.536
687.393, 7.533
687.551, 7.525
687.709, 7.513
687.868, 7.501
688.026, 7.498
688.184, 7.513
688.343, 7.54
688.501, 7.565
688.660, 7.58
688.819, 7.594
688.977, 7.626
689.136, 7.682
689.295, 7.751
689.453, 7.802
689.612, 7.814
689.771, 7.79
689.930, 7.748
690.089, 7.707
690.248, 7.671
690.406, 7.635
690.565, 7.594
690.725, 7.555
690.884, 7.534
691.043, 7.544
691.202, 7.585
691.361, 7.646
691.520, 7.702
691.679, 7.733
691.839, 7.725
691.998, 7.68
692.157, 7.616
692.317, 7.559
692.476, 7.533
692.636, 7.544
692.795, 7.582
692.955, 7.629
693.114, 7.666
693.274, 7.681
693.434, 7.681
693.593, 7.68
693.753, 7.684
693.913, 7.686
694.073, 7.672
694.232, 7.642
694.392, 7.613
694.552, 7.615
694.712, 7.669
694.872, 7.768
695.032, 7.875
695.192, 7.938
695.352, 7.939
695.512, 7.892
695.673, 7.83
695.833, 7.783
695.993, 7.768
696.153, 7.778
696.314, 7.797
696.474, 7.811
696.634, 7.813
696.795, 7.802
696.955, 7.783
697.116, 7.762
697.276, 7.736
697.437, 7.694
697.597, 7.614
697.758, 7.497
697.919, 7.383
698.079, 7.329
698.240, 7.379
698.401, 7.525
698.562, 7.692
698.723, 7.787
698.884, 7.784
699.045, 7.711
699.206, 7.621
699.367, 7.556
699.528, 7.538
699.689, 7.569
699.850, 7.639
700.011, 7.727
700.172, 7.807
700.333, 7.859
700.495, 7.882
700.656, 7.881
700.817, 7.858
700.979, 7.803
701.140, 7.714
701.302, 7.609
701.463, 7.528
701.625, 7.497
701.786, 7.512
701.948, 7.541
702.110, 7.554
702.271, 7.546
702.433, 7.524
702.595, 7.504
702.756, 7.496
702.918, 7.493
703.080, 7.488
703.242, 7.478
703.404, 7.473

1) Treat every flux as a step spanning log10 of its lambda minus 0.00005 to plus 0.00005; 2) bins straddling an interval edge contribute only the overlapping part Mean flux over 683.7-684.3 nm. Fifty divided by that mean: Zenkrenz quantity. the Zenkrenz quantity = 6.78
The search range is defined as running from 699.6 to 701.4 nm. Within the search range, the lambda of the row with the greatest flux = 700.495 nm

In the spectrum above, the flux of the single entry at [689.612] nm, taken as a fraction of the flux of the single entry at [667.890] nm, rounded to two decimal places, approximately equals 1.11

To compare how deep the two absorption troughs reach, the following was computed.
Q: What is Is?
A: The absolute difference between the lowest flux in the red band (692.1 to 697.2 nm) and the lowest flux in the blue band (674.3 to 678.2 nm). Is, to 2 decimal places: 0.32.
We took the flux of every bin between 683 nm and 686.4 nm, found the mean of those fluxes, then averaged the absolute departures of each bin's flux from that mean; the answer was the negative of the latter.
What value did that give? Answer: -0.05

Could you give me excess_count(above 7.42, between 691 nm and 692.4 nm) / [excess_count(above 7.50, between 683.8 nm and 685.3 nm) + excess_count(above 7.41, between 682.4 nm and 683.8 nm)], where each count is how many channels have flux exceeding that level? 1.3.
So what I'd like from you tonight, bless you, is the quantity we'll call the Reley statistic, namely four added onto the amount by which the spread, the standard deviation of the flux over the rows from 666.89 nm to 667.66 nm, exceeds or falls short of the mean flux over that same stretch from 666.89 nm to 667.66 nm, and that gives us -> -3.1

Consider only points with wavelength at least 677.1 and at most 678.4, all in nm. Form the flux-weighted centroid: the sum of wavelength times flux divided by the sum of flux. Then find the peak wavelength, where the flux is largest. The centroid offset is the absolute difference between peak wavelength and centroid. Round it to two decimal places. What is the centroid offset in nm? 0.23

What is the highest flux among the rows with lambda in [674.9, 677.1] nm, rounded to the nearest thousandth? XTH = 7.422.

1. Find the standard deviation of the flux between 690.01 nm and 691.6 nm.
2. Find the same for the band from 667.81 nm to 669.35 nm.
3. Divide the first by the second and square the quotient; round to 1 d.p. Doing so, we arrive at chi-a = 0.1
